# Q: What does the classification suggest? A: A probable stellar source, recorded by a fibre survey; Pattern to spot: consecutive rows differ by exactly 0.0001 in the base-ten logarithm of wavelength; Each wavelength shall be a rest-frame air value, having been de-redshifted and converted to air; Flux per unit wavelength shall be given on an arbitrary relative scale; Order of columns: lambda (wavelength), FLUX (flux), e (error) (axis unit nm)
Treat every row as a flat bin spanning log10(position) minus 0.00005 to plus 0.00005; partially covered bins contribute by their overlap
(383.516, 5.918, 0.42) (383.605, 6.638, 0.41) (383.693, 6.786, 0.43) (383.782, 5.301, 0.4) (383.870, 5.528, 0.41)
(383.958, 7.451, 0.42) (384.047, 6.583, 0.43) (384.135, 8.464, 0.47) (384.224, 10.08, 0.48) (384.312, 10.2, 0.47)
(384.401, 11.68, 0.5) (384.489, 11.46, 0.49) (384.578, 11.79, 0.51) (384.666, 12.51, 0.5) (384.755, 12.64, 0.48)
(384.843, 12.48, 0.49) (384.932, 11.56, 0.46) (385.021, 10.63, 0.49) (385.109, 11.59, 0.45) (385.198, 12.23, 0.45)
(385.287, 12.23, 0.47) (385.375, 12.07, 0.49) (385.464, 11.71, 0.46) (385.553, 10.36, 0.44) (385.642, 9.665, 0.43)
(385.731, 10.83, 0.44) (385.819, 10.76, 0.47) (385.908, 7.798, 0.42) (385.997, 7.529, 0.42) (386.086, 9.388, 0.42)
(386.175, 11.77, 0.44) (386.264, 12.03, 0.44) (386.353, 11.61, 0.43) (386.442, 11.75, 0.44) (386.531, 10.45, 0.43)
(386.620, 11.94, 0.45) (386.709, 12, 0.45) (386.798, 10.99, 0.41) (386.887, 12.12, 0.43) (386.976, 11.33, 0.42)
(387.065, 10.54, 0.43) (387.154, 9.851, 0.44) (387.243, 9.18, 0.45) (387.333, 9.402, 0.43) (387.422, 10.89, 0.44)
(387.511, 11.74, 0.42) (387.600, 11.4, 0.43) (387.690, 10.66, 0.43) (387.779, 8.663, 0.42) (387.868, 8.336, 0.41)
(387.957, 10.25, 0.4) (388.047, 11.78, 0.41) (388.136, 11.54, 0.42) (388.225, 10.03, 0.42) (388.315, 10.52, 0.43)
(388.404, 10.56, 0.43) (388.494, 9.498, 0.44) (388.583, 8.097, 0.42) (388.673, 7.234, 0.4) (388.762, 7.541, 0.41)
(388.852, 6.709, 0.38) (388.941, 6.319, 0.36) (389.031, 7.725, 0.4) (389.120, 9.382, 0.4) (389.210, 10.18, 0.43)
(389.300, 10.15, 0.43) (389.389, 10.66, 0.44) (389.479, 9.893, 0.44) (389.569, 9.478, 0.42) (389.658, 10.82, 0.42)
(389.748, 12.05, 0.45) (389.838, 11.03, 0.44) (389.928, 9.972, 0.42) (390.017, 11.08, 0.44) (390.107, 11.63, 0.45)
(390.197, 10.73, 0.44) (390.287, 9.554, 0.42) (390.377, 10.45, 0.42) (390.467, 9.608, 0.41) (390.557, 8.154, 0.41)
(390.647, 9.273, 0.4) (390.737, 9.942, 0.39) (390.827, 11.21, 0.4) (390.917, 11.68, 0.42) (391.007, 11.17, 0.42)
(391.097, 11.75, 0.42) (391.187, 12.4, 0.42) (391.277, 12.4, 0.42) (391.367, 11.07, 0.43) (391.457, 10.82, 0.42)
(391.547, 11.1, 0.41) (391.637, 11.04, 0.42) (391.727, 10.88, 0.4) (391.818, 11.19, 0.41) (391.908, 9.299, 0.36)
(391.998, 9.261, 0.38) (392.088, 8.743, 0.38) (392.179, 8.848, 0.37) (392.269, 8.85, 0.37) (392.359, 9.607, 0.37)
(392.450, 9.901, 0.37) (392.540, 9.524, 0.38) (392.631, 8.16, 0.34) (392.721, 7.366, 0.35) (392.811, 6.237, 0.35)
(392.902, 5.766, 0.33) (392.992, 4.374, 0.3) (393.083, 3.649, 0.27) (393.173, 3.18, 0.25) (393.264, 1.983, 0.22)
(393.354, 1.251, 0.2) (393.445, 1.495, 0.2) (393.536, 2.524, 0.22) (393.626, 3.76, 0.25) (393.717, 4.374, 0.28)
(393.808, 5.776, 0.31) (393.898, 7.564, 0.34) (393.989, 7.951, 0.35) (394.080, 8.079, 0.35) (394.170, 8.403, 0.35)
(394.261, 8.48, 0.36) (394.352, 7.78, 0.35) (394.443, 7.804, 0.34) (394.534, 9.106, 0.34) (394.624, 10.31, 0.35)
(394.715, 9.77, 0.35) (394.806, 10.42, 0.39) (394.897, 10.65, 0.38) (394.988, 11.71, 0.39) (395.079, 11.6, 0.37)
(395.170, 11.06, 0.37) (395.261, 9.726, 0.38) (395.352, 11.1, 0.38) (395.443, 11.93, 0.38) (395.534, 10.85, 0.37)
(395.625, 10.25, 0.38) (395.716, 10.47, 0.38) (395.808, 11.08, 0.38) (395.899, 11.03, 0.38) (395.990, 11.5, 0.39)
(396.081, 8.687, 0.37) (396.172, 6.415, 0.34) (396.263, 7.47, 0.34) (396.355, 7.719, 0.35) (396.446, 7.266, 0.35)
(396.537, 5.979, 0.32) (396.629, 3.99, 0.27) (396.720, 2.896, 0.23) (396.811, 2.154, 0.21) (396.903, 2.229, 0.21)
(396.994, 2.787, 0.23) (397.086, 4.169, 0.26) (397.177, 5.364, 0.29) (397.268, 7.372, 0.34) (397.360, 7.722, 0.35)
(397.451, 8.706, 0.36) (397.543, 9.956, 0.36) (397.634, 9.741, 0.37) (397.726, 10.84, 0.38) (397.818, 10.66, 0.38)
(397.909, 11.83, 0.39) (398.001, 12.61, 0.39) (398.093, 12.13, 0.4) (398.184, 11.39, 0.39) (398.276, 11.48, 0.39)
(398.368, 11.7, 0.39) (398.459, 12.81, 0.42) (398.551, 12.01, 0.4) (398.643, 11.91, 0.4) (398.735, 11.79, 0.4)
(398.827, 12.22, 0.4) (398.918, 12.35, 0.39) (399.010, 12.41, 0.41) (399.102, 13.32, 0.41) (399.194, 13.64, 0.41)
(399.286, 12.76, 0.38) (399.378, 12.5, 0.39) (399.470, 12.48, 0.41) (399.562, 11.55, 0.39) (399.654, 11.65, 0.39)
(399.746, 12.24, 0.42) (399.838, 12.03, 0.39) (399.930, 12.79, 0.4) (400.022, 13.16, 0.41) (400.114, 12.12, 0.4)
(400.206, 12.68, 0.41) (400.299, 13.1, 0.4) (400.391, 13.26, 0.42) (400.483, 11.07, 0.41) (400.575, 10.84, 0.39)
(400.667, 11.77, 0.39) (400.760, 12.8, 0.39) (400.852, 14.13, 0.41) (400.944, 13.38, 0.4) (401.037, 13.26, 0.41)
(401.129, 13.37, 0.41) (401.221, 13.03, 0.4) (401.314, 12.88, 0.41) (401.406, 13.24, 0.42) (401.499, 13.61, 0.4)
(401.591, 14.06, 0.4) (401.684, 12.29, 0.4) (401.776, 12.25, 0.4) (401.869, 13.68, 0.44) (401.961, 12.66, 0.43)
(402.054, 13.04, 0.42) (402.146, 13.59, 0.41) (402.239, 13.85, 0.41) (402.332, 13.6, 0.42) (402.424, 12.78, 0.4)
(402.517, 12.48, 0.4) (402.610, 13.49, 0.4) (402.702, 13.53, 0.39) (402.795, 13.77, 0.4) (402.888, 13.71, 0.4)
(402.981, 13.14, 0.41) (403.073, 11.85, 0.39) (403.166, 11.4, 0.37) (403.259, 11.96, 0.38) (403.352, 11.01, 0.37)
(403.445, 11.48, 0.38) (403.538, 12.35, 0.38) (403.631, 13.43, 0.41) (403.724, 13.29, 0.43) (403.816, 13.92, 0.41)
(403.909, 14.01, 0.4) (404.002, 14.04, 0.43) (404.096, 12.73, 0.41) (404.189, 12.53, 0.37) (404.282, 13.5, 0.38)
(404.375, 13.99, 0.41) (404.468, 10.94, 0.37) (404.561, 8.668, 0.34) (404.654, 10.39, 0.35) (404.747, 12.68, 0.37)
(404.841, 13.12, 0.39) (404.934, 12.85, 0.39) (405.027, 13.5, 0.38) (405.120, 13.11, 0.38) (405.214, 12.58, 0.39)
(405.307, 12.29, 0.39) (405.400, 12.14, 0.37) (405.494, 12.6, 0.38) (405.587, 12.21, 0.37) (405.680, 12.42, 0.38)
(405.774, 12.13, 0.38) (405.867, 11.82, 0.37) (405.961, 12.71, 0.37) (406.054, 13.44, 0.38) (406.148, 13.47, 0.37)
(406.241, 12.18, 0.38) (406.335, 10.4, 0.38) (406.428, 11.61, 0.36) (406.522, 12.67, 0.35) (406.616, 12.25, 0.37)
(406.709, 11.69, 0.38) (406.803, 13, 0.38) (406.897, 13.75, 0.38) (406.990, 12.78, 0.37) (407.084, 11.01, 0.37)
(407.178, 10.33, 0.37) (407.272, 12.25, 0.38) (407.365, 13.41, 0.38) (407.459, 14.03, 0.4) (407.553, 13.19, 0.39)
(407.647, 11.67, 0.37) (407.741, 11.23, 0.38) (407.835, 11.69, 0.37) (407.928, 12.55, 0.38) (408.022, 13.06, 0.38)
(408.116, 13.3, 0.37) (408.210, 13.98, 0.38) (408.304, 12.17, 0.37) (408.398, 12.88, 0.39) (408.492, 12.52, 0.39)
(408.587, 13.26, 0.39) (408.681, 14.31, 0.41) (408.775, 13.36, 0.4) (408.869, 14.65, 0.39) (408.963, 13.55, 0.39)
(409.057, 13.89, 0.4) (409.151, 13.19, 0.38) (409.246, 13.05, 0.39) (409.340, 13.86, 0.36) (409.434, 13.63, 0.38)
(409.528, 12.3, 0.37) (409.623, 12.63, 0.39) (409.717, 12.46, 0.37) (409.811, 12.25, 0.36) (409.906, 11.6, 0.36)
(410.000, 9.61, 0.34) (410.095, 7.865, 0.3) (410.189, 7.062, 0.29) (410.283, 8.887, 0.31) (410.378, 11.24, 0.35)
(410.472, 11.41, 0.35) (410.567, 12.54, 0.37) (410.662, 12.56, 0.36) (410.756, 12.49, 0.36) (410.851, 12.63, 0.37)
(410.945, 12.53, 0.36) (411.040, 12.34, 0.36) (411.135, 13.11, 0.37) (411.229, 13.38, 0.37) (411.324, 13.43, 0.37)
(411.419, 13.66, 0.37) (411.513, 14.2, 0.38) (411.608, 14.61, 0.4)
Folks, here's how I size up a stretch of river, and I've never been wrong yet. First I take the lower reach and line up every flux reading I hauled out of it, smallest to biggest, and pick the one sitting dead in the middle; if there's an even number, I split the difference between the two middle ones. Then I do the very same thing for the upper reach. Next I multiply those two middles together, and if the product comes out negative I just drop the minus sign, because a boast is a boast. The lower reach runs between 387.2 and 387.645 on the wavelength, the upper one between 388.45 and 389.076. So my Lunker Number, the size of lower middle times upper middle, 82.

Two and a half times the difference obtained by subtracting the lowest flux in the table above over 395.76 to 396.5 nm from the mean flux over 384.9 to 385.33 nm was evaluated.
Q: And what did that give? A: 13.1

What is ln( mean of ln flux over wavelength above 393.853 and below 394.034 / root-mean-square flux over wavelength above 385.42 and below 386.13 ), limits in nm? -1.57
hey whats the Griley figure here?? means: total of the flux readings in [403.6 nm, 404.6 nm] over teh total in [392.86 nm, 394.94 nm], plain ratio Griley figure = 1.0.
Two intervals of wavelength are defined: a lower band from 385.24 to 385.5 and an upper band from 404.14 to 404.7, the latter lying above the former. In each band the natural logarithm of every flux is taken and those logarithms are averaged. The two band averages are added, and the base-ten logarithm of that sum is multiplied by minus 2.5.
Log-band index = -1.73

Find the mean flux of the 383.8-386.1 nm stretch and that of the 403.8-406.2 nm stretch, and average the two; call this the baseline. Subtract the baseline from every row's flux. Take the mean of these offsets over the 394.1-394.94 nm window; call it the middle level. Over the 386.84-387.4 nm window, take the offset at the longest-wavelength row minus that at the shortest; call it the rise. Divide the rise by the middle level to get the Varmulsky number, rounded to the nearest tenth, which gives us 1.2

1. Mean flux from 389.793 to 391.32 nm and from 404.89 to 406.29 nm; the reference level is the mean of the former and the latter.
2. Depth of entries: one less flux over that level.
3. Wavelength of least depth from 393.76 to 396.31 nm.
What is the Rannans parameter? 395.443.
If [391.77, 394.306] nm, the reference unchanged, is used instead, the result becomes 391.818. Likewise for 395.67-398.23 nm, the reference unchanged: 398.001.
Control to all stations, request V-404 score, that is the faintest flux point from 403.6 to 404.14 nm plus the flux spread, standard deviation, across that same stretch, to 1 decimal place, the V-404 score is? 13.2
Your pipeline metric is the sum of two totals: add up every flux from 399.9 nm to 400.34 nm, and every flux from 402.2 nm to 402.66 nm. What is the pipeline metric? 130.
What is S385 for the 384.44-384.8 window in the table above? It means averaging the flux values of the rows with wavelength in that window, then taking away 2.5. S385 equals 9.6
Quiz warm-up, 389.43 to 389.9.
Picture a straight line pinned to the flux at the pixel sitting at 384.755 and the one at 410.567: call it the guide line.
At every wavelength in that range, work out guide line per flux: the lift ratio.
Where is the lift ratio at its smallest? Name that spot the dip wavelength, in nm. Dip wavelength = 389.748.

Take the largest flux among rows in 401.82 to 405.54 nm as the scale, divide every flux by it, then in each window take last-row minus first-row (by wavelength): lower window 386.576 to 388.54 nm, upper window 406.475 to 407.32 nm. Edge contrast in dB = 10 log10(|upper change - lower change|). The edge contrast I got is -8.4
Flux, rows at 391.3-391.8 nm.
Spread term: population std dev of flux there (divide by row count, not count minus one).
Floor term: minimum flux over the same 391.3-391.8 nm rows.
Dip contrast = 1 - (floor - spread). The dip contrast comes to -9.7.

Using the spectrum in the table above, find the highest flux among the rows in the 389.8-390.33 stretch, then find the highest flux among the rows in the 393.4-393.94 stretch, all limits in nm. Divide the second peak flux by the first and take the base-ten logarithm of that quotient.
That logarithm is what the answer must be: -0.19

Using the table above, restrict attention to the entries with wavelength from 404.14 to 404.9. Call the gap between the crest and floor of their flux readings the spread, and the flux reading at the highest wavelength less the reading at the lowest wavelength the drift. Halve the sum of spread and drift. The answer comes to 3.0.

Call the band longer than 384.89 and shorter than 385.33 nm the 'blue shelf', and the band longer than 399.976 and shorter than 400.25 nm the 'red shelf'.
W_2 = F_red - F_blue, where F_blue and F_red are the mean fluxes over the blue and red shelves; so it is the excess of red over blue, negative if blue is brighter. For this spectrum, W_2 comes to 1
